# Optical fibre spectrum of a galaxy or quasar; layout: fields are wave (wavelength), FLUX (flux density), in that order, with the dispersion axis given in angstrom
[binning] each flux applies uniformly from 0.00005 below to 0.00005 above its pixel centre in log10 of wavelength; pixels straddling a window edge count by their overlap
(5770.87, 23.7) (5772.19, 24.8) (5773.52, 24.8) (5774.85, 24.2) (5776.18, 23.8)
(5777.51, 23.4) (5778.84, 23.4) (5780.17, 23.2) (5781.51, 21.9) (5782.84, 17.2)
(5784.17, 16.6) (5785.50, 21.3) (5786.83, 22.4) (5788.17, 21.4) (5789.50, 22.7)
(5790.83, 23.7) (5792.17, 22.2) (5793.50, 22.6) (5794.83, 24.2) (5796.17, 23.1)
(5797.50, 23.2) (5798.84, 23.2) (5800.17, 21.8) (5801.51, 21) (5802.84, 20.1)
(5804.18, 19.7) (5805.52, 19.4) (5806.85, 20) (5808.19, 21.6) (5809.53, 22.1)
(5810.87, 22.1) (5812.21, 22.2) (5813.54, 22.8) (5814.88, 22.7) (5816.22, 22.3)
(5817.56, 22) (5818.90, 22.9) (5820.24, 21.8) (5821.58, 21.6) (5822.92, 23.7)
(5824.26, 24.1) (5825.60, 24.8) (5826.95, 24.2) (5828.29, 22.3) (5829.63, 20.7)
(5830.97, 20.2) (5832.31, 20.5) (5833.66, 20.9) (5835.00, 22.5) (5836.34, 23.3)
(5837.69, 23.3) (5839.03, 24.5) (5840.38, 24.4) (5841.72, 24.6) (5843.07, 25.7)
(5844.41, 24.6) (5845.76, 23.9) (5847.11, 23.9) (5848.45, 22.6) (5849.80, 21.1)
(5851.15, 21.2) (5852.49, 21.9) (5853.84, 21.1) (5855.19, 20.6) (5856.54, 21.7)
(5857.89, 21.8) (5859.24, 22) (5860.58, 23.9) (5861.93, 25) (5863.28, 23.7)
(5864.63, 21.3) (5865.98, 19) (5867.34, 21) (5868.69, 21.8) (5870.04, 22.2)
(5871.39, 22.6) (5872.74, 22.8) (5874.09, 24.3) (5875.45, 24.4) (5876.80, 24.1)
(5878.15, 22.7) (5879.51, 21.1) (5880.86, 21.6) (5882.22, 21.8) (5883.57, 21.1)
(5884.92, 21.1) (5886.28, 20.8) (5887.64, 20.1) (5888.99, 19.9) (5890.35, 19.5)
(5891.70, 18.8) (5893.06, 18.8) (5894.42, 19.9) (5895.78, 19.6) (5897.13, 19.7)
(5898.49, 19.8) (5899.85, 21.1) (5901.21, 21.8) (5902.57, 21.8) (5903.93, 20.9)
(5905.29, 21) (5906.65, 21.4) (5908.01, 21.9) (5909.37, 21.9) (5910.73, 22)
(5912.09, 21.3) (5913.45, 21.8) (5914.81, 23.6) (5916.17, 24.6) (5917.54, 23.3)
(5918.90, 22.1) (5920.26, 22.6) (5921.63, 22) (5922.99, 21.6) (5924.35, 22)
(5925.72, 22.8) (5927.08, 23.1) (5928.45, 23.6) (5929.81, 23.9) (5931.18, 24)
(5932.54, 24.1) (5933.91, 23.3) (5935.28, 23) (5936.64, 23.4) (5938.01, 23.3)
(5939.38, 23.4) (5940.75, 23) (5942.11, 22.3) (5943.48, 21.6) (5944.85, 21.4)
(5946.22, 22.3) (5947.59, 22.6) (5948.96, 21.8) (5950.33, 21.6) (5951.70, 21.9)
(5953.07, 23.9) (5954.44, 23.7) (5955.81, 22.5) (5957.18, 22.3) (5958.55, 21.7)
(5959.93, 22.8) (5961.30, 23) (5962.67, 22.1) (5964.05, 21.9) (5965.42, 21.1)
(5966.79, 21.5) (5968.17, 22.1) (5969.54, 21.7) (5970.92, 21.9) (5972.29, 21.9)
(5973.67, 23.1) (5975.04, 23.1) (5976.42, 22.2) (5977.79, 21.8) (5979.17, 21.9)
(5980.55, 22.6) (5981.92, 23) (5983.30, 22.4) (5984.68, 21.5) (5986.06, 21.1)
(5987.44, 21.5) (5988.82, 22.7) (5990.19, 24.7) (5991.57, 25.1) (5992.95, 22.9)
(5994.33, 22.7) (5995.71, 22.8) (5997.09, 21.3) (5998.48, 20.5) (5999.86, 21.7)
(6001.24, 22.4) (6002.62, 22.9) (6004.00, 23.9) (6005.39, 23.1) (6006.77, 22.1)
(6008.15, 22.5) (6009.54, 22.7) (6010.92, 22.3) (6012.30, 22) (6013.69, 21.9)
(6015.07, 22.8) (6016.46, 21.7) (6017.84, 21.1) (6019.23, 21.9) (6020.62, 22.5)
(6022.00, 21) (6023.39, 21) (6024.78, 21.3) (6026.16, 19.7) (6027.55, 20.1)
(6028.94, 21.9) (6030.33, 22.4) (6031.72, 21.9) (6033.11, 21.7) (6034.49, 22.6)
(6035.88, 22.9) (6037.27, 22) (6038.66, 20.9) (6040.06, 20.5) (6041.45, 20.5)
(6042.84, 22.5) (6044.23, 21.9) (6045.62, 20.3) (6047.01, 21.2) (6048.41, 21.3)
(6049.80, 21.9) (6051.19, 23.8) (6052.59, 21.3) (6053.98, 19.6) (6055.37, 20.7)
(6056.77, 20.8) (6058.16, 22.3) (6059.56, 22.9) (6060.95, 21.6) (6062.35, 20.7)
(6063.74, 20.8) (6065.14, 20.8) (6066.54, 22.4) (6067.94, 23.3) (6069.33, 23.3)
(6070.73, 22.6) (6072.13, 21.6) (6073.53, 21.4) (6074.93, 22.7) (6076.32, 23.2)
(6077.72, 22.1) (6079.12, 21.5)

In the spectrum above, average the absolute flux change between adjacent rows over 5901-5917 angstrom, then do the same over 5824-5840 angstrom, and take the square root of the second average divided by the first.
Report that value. 1.3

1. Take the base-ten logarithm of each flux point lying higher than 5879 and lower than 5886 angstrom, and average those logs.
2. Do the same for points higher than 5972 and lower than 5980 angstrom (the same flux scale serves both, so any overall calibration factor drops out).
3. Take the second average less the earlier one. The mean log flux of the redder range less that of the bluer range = 0.02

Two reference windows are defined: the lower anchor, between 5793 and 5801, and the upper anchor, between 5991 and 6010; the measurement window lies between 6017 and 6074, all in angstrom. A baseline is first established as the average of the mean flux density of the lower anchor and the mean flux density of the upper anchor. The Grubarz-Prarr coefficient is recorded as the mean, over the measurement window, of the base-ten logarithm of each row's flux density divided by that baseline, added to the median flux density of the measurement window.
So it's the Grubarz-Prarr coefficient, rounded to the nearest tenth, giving 21.6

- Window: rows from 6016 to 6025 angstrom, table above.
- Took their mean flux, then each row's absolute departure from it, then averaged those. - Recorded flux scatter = 0.46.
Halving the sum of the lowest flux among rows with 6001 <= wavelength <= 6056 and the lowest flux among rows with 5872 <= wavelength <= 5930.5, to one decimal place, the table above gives 19.2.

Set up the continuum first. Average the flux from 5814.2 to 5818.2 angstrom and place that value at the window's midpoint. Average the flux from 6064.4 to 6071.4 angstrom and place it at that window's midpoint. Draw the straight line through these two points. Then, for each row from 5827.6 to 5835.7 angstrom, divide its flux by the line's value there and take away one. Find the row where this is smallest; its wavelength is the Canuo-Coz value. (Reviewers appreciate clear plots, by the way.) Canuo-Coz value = 5830.97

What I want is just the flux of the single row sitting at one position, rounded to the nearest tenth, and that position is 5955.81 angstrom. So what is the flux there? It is 22.5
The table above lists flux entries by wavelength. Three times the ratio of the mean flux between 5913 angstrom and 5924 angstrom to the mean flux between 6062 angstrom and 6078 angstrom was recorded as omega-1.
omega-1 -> 3.08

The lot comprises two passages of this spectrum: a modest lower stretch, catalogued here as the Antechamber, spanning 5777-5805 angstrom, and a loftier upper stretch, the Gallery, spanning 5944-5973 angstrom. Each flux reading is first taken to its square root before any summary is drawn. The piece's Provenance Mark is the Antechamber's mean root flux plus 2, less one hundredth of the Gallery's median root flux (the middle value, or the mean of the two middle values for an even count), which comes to 6.62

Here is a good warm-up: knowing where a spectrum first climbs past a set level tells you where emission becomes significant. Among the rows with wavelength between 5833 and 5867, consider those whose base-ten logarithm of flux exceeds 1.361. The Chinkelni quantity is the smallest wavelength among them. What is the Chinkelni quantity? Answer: 5836.34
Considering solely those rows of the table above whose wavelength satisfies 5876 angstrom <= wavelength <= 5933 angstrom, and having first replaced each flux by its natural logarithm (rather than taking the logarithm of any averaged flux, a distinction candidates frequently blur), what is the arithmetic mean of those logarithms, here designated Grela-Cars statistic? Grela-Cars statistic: 3.07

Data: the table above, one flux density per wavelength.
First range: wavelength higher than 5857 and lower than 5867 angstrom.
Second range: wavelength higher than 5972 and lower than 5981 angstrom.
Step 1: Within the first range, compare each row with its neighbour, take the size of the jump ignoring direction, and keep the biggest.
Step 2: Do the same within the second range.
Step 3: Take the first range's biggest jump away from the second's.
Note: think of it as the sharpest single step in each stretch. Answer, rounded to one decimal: -1.2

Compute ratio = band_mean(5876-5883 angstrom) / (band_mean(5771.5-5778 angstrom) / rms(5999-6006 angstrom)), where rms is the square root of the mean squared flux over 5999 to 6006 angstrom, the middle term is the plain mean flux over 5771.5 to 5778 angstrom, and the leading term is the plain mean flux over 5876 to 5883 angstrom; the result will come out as 21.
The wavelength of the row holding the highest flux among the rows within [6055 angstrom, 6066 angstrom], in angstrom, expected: 6059.56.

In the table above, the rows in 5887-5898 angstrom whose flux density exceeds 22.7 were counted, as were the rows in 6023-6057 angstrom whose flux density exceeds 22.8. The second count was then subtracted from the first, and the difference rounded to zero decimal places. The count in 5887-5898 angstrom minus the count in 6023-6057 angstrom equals -2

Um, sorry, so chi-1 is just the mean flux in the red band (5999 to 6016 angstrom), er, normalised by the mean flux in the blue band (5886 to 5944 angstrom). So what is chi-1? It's 1.03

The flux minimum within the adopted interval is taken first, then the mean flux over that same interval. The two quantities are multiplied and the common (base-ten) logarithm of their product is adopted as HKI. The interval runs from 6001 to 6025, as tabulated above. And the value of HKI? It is 2.67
